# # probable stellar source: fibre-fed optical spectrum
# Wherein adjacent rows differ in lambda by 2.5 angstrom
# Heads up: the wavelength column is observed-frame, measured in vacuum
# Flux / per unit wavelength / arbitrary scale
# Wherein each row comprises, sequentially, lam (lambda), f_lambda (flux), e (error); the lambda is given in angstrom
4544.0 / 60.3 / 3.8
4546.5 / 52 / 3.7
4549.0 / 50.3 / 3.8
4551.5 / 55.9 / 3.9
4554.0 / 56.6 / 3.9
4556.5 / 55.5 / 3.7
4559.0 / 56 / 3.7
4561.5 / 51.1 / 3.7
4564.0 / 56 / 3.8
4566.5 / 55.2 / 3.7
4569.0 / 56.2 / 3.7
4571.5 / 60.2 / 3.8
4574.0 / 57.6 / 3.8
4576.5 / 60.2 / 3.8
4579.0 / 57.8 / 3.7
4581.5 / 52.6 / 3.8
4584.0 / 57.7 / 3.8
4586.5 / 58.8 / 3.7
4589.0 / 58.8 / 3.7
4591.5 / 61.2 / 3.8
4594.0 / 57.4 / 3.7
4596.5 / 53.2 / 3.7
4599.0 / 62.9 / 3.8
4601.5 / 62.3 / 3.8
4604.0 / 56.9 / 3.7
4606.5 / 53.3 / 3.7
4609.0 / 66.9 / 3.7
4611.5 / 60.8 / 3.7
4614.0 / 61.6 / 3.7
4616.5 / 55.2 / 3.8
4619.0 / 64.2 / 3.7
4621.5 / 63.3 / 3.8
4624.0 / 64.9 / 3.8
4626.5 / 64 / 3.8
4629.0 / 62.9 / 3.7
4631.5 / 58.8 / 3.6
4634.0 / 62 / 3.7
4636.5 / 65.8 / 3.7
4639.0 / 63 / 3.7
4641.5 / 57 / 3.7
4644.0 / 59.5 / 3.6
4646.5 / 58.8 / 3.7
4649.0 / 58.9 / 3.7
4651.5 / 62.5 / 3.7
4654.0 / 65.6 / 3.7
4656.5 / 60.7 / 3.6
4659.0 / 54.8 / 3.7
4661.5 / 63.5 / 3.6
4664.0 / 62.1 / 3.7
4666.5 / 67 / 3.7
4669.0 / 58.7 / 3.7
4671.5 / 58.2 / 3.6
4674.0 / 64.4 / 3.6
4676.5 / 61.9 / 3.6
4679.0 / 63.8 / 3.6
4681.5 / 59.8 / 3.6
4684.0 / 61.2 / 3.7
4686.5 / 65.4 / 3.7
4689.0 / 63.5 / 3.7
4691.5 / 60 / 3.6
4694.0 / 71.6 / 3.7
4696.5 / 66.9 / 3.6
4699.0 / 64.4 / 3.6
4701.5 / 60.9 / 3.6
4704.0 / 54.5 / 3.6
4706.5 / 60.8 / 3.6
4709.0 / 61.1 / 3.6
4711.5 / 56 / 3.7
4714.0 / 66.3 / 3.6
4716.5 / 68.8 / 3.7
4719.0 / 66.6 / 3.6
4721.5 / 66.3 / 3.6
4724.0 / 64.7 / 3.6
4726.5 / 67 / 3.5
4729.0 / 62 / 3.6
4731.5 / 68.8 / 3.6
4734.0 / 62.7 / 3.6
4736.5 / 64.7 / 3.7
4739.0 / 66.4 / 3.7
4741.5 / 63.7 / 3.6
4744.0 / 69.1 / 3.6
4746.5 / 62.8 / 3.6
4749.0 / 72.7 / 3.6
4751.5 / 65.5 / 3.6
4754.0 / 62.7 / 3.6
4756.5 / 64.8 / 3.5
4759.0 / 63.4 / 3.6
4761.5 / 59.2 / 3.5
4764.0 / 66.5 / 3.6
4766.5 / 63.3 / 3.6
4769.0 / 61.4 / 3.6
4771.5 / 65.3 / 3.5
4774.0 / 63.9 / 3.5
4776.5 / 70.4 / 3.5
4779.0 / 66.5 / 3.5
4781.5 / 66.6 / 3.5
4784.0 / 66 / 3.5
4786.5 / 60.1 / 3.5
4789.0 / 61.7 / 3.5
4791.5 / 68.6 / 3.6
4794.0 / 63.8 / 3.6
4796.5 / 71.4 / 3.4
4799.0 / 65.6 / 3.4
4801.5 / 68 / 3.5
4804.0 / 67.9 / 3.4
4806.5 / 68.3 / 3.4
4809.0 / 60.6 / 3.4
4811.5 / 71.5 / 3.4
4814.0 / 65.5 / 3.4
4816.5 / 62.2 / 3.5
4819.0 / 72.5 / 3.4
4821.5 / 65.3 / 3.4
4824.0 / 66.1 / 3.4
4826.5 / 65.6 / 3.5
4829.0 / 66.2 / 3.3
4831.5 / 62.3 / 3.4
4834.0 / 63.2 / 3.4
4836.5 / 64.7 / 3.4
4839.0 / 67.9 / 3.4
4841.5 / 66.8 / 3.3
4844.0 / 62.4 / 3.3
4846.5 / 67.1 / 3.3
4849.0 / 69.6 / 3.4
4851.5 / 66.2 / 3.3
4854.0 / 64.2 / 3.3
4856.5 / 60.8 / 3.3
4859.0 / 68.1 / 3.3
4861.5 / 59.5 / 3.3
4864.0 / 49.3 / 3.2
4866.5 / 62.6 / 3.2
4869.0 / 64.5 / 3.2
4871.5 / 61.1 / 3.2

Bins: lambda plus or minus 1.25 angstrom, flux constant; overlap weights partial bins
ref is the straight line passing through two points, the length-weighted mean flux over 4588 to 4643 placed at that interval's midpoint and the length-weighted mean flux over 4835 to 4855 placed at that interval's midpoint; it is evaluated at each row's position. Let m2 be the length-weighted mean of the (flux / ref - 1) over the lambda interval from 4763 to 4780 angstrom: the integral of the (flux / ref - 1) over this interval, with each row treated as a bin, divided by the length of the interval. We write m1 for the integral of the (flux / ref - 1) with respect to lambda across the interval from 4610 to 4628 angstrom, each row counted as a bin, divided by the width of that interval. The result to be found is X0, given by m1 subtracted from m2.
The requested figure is -0.01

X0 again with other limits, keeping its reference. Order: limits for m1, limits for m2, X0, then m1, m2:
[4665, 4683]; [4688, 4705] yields 0.01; 0.00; 0.010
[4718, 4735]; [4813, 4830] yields -0.02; 0.03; 0.010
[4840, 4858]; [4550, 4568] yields -0.06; -0.01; -0.072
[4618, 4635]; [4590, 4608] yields -0.06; 0.03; -0.034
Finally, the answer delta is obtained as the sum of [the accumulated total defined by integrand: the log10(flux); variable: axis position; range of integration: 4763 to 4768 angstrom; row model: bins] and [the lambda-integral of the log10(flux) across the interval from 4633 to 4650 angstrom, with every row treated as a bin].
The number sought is 39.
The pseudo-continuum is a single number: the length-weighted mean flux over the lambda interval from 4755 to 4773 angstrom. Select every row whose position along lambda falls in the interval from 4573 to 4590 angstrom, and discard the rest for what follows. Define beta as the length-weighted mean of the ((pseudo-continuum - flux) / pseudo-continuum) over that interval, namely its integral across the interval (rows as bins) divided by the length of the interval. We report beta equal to 0.09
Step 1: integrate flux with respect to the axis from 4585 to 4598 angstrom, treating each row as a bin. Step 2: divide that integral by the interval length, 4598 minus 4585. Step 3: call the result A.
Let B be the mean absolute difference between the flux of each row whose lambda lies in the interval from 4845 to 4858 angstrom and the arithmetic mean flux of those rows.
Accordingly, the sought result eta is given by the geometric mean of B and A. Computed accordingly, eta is 12.0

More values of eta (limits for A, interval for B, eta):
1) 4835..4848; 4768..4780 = 12.5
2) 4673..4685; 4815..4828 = 12.4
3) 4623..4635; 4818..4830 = 11.6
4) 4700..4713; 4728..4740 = 11.2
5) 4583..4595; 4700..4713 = 12.7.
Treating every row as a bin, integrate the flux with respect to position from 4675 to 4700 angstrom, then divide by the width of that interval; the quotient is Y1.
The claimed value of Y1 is 64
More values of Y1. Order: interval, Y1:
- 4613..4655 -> 62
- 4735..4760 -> 66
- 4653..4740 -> 63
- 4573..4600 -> 58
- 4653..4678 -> 62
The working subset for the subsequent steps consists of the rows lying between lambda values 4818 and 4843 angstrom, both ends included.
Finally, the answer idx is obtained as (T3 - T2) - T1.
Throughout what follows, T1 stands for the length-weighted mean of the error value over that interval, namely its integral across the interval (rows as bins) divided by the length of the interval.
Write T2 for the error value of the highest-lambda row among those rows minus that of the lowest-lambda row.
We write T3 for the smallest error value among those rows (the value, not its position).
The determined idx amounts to 0.01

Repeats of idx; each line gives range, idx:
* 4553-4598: 0.15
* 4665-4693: 0.05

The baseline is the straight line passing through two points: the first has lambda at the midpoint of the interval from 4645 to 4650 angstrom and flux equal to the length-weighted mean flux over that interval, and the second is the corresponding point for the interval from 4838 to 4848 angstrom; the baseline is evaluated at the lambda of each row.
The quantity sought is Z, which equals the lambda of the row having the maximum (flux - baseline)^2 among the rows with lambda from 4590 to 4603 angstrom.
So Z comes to 4599.0 angstrom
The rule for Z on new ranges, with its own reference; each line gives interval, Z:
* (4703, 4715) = 4704.0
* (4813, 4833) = 4819.0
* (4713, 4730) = 4716.5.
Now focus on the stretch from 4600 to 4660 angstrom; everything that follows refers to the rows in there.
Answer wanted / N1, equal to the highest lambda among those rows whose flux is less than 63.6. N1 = 4659.0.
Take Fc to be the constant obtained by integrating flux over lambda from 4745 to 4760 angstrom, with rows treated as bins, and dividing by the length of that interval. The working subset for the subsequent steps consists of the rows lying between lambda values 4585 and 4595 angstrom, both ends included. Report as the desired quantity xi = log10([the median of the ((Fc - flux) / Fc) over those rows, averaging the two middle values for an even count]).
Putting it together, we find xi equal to -1.0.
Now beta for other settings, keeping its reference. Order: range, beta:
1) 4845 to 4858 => -0.03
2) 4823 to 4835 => -0.02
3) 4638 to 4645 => 0.06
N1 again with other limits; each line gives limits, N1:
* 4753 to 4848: 4844.0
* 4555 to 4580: 4579.0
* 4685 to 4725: 4711.5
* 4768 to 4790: 4789.0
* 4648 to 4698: 4691.5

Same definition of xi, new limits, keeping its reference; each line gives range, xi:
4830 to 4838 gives -1.5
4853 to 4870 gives -1.4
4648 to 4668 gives -1.3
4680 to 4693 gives -1.2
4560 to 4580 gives -0.9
